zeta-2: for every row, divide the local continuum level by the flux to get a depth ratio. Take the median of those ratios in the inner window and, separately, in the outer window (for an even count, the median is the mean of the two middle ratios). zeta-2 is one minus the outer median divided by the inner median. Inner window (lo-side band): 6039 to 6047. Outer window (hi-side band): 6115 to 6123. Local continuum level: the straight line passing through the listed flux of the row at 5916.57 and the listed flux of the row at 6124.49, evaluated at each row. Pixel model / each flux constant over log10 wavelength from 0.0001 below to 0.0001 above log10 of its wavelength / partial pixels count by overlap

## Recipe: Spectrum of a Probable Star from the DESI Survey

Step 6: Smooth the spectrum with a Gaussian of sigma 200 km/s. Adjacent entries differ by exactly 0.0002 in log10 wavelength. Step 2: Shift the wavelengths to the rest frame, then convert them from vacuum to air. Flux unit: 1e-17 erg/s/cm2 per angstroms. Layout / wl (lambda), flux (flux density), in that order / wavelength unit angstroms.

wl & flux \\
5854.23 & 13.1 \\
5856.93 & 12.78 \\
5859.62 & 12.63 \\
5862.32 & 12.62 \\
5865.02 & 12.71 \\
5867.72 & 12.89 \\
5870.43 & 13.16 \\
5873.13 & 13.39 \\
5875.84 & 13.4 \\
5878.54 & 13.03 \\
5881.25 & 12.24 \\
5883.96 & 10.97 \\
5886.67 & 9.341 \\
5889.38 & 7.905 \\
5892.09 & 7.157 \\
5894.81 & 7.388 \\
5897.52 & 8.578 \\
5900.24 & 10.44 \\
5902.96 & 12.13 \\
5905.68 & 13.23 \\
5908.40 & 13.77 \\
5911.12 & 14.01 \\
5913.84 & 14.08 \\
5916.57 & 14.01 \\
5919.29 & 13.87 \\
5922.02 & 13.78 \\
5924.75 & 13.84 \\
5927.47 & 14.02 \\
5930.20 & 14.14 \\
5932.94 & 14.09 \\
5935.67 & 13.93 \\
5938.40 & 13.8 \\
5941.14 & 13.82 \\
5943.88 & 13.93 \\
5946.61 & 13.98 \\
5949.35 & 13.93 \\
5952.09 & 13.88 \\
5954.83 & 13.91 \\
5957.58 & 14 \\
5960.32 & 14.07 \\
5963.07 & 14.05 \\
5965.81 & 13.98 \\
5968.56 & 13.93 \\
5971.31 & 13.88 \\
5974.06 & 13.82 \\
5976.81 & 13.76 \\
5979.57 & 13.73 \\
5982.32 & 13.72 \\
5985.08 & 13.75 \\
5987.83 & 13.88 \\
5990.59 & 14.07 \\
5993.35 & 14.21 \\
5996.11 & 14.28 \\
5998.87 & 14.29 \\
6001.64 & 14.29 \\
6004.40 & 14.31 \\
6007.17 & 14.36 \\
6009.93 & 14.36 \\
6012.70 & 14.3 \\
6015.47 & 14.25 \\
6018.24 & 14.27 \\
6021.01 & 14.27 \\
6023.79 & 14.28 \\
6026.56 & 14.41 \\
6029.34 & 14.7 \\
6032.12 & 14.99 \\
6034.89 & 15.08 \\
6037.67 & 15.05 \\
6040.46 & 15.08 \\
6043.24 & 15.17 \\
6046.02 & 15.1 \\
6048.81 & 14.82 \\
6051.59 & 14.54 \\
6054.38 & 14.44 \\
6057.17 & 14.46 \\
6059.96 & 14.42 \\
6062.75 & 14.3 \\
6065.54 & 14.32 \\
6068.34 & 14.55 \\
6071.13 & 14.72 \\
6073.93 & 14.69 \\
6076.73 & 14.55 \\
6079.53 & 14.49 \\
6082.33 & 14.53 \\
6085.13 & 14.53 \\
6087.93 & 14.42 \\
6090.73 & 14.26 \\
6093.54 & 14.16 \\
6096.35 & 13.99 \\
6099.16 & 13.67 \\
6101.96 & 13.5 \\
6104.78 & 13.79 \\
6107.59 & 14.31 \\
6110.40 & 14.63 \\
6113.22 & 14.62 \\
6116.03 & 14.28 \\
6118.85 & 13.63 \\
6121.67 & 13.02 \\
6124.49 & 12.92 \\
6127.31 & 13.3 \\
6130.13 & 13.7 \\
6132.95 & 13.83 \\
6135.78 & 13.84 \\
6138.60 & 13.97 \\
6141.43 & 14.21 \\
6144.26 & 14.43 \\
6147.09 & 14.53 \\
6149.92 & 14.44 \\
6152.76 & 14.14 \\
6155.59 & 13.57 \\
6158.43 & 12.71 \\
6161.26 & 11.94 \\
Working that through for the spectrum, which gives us -0.076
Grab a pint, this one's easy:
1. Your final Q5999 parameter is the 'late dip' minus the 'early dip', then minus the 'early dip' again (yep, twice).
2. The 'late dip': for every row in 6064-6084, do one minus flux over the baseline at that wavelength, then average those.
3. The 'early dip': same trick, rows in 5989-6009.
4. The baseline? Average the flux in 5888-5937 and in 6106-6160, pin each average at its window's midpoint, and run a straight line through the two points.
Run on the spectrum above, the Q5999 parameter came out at 0.13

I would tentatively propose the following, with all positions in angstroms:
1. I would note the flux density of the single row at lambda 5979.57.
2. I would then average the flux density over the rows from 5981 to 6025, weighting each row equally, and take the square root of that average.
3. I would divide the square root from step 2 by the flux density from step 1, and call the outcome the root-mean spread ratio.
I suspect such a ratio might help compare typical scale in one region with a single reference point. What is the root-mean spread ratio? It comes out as 0.27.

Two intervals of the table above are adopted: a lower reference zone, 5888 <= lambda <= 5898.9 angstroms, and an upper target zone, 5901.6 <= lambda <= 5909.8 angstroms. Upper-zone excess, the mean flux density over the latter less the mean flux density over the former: 5.3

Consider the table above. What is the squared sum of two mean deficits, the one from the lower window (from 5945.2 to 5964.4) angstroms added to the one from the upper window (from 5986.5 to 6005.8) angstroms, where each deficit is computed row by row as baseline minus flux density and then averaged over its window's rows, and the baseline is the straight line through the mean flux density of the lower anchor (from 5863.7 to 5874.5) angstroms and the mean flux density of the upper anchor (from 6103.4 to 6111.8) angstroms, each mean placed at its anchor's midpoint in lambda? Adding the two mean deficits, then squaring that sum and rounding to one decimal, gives 1.0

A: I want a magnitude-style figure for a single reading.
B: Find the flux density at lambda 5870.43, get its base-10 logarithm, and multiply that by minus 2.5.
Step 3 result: -2.80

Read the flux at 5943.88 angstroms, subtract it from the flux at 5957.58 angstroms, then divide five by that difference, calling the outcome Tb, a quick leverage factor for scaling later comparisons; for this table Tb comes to 71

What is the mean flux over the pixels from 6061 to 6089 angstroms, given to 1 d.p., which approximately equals 14.5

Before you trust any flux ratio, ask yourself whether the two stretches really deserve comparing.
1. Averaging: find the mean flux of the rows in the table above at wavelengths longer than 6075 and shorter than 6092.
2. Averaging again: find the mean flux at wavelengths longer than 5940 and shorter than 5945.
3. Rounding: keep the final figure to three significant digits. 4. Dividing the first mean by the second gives 1.04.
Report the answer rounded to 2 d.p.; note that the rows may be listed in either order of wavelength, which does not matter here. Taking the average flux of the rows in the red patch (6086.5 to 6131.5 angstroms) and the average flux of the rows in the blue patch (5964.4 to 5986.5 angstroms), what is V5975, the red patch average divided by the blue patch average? 1.00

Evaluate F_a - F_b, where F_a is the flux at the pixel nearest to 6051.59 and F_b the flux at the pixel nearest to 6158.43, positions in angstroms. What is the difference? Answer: 1.8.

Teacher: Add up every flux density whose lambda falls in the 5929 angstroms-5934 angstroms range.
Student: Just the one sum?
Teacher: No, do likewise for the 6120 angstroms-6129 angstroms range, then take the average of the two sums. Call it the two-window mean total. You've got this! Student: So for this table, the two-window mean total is 34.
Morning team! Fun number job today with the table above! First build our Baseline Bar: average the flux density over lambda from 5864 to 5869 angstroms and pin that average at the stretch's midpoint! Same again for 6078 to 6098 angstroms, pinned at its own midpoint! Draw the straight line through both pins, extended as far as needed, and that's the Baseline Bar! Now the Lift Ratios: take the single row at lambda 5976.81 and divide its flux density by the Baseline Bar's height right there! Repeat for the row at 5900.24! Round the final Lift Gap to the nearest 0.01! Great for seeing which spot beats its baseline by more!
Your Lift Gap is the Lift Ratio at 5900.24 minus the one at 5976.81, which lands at -0.21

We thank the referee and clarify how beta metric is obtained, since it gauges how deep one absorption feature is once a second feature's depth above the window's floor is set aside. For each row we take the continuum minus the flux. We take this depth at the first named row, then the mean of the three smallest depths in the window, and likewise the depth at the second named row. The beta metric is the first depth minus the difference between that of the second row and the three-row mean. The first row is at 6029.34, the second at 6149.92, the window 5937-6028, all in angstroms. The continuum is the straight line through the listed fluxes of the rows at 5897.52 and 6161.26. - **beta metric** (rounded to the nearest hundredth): -6.54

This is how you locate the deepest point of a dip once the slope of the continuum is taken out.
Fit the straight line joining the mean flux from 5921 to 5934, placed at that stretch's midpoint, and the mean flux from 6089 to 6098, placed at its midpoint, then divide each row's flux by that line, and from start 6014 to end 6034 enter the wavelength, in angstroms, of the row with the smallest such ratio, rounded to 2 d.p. 6015.47 angstroms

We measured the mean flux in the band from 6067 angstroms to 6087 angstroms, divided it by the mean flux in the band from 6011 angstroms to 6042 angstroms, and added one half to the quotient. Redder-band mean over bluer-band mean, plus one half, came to 1.50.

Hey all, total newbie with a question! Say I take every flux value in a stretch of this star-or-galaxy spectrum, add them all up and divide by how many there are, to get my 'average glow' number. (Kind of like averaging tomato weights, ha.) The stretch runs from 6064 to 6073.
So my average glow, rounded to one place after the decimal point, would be 14.5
